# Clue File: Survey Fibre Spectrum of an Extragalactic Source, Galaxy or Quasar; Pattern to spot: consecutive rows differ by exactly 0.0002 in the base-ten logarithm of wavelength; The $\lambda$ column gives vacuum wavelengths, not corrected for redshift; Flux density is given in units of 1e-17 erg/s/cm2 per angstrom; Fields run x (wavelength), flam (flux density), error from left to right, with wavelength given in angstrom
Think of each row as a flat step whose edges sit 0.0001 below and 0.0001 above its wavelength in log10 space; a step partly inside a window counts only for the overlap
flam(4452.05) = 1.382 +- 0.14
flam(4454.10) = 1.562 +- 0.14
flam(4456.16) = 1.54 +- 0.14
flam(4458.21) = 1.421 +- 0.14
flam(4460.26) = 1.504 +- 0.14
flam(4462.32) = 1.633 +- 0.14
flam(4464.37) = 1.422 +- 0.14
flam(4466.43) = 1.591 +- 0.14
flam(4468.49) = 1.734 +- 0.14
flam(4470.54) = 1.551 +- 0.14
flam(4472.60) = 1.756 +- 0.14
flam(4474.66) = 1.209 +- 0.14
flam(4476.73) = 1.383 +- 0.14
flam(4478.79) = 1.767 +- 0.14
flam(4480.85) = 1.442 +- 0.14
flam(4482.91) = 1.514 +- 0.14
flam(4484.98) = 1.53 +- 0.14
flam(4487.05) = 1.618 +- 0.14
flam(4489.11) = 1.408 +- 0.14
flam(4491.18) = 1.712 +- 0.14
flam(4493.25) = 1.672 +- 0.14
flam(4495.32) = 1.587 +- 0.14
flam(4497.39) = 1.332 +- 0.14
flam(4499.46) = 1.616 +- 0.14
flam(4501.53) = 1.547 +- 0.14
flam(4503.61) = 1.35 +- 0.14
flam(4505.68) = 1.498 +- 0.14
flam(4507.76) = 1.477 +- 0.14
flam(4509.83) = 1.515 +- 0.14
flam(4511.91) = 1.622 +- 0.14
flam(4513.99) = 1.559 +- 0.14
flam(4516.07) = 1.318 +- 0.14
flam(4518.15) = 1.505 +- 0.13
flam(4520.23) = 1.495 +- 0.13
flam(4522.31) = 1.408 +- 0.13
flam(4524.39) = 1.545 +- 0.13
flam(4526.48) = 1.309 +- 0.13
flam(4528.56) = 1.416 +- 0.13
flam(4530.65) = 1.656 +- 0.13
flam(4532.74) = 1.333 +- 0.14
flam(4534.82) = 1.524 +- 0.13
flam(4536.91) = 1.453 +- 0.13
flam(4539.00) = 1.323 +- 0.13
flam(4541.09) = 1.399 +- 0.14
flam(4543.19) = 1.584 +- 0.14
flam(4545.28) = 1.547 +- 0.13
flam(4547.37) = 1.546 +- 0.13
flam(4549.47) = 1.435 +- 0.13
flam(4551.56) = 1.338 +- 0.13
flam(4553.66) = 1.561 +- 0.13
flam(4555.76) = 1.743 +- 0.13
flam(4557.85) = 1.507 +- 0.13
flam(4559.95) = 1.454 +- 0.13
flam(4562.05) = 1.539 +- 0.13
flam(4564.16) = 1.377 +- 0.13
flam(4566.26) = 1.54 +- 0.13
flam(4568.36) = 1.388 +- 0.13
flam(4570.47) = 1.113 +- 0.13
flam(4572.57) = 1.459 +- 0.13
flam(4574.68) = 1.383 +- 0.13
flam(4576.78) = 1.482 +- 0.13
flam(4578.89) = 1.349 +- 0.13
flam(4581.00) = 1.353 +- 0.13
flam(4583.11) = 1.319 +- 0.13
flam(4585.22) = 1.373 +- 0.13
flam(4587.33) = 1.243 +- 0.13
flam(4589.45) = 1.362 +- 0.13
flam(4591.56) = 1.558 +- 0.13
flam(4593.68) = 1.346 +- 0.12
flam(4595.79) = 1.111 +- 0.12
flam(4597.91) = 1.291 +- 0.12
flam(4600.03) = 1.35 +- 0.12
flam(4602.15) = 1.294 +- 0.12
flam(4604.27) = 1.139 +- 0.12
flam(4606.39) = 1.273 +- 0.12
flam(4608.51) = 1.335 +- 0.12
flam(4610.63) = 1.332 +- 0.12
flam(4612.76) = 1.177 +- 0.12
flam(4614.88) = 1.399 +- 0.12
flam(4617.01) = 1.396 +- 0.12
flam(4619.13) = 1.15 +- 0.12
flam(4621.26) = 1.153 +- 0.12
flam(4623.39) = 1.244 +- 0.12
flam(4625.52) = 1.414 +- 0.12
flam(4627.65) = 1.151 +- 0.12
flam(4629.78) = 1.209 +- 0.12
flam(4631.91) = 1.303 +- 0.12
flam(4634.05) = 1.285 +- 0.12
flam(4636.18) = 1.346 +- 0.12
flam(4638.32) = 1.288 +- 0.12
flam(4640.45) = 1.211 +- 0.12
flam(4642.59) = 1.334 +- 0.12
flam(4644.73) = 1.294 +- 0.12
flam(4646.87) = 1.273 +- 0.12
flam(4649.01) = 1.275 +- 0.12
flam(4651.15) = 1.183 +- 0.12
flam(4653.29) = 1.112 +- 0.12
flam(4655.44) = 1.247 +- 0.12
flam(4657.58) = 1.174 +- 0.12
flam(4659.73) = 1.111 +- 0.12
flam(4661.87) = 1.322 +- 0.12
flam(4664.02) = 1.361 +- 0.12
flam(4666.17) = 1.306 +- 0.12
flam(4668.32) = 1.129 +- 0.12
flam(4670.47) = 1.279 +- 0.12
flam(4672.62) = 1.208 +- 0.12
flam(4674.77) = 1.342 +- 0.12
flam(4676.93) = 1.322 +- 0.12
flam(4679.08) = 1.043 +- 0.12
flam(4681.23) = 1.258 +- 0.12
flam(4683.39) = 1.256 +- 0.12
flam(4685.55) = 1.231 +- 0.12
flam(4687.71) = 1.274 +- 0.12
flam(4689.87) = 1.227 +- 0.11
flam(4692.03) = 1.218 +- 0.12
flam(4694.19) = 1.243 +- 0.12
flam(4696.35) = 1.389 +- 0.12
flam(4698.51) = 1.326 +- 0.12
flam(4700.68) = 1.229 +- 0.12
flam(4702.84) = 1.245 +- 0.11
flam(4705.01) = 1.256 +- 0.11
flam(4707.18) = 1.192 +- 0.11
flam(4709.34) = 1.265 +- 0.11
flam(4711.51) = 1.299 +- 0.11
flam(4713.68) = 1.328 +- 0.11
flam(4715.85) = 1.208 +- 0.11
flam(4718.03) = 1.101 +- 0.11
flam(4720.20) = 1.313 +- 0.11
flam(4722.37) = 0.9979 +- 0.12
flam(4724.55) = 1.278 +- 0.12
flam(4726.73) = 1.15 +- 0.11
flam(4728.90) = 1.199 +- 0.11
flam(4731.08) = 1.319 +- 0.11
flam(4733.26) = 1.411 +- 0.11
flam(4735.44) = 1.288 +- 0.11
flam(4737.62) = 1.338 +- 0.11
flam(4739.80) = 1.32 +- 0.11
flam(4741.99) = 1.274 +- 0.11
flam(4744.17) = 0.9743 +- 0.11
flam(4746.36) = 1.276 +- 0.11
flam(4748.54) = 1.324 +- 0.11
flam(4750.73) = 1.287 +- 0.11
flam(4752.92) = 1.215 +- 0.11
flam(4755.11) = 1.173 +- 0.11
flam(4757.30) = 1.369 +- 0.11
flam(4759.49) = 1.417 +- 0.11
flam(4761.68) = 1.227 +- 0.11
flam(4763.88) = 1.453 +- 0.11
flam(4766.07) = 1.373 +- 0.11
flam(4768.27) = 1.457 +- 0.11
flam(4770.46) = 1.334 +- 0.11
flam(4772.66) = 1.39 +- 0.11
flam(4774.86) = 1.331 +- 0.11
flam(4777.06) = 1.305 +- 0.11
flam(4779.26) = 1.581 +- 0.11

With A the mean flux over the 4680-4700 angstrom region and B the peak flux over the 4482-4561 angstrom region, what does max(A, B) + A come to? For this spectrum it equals 3.01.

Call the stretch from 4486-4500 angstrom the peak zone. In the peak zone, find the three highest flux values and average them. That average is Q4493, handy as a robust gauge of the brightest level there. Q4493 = 1.67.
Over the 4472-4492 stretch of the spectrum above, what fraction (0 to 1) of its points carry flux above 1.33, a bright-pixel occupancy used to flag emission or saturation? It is 0.9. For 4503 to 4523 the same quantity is 0.9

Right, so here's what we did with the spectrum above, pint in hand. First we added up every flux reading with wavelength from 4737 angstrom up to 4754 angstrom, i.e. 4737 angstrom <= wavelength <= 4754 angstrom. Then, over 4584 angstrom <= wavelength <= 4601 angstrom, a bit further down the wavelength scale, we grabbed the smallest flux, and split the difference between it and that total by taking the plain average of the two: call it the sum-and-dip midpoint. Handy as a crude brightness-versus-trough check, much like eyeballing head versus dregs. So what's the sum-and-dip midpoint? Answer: 5.6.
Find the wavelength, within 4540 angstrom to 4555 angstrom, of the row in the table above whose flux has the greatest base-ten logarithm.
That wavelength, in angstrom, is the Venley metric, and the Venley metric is 4543.19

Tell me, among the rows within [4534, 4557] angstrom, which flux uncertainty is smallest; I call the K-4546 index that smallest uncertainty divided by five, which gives 0.0260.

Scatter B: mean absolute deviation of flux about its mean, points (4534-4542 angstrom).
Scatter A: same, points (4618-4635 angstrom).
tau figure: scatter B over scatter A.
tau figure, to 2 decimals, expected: 0.87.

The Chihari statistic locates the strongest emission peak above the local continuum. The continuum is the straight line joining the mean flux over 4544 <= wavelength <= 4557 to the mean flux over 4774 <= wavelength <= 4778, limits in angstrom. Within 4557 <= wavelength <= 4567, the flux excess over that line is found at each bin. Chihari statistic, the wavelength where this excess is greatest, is 4566.26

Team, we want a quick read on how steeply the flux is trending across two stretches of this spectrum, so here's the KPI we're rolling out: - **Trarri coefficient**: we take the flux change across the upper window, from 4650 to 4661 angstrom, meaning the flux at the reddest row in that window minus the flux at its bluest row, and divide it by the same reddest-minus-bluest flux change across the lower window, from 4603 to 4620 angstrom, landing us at -7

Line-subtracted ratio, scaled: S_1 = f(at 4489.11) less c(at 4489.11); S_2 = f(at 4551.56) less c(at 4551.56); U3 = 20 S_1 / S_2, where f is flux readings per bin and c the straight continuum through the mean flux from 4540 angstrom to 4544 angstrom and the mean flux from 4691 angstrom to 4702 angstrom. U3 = 22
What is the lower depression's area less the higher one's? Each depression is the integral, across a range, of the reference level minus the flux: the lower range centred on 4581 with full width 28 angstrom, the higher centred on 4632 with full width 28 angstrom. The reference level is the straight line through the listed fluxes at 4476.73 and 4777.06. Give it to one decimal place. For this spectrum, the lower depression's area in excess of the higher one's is -2.5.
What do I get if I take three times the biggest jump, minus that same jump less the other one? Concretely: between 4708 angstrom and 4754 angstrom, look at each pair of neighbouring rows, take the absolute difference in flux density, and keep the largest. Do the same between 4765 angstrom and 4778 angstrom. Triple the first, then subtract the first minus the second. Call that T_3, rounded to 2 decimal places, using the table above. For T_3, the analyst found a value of 0.75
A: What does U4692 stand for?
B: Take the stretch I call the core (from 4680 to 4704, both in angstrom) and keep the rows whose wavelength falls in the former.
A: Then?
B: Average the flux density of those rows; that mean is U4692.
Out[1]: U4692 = 1.26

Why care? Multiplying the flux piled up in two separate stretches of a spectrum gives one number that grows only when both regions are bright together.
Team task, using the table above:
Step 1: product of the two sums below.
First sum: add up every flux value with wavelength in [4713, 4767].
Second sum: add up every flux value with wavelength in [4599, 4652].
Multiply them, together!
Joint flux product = 1006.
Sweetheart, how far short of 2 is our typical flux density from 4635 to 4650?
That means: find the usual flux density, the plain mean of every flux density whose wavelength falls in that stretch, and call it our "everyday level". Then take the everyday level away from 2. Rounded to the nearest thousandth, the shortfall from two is 0.711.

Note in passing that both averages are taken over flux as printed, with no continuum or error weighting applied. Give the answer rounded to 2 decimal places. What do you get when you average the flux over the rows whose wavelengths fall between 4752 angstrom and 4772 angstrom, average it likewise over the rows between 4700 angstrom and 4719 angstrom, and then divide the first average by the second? 1.08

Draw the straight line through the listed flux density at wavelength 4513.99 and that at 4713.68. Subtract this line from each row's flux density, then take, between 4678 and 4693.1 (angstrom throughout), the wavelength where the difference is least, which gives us 4679.08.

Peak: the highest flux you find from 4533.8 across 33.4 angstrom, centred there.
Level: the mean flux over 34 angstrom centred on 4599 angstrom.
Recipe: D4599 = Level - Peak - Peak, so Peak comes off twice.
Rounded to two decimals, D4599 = -2.01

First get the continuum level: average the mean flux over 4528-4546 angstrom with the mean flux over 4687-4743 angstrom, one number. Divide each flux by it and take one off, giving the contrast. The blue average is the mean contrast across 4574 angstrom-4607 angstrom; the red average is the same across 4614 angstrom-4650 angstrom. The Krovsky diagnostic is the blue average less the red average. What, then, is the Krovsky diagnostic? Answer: 0.036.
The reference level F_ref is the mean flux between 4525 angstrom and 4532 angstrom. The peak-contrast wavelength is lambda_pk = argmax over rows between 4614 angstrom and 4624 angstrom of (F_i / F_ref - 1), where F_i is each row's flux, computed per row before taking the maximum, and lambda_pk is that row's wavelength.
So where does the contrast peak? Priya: 4614.88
